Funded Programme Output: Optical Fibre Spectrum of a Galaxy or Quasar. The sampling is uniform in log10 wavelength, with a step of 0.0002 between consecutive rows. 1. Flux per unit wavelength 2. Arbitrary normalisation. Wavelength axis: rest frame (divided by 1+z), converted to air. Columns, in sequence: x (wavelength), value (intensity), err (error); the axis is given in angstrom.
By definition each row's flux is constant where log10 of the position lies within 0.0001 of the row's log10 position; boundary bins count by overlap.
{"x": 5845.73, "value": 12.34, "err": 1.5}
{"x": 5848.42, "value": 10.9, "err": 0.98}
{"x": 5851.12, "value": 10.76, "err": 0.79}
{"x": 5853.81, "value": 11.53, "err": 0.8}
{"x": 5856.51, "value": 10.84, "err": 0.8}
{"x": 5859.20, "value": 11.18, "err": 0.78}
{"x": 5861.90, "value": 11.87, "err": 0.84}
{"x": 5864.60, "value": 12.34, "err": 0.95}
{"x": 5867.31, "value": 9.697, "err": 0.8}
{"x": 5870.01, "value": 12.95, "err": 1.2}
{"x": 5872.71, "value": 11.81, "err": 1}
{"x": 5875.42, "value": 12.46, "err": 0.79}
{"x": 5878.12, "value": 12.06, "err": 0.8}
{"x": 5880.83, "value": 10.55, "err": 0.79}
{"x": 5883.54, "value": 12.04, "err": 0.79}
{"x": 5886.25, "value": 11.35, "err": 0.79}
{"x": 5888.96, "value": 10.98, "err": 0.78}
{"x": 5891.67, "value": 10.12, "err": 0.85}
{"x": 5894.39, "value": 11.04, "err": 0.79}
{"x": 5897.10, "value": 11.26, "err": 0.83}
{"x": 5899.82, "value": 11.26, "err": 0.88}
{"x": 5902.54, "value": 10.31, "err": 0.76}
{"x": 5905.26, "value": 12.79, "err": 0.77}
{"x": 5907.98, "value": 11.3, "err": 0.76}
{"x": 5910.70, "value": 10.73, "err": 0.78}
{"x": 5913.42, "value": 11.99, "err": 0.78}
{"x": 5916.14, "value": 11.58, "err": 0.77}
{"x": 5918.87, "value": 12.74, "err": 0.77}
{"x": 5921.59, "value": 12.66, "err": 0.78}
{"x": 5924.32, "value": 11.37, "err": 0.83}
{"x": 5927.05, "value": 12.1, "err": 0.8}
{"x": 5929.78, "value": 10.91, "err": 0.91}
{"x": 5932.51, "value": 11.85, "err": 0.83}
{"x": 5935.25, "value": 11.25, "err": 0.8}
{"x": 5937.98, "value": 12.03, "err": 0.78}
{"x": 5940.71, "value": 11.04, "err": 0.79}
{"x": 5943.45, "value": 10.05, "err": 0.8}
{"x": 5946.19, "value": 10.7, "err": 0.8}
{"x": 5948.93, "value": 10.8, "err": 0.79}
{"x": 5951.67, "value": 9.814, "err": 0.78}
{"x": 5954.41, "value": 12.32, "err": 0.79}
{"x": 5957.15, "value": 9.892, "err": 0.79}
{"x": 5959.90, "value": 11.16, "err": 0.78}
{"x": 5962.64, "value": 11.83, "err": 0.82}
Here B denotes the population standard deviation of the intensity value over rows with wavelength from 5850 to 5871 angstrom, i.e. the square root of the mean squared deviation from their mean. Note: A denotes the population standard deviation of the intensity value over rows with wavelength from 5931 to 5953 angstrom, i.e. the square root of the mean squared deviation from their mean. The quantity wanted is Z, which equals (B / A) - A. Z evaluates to 0.57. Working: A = 0.730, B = 0.95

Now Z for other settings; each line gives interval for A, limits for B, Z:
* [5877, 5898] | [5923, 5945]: 0.40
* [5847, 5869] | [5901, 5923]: 0.43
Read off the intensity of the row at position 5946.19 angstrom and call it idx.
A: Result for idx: 10.7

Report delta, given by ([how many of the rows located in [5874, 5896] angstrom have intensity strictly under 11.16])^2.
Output 16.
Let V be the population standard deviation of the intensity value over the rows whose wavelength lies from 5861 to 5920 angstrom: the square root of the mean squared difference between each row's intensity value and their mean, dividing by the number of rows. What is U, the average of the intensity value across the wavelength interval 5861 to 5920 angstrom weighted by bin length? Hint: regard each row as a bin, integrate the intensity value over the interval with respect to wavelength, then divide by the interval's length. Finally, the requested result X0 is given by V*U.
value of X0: 10.0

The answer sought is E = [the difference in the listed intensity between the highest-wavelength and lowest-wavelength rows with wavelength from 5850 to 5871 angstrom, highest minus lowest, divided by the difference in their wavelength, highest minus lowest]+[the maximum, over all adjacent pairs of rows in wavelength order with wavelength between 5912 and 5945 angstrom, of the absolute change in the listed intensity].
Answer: 1.4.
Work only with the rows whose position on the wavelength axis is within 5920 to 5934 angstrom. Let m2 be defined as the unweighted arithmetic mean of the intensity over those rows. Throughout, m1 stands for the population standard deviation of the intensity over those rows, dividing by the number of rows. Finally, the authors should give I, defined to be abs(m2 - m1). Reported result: 11.2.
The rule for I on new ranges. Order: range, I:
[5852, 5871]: 10.5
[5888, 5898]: 10.4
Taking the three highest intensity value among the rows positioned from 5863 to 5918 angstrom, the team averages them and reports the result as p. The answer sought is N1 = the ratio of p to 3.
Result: 4.24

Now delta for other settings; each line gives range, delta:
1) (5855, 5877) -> 4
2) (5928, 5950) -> 25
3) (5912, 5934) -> 1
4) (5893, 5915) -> 9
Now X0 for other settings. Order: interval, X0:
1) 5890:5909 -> 9.0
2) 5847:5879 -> 10.0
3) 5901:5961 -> 10.0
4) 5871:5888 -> 7.2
